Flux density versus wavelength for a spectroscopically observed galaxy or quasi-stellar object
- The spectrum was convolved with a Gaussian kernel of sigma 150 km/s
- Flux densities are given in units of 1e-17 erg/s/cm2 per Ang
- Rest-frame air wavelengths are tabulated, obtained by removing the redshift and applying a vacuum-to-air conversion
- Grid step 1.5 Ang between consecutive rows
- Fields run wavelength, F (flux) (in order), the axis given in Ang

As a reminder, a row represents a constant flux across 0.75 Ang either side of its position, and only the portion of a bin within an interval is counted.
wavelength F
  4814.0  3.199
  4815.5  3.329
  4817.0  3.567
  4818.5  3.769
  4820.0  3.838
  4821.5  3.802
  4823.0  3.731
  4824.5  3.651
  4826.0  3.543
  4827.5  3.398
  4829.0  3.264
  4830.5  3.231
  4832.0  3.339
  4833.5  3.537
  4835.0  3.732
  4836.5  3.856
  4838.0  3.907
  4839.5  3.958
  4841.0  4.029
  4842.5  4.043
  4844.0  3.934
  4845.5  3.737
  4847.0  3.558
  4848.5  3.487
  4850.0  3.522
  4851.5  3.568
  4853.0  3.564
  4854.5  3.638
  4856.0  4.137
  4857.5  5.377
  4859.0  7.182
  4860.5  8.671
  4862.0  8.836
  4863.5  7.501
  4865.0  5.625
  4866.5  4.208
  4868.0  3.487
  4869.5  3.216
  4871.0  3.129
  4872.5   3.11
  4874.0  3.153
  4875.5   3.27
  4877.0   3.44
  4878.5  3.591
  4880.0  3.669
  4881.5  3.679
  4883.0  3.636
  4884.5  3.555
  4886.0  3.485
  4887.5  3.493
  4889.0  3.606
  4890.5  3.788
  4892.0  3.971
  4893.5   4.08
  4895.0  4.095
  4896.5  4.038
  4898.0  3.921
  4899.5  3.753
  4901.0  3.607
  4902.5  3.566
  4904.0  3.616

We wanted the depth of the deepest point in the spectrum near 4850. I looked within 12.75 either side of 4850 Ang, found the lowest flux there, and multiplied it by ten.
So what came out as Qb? 34.9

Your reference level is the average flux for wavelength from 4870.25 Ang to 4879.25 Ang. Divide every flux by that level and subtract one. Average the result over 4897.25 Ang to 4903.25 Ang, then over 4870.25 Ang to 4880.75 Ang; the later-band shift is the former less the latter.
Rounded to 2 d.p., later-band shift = 0.11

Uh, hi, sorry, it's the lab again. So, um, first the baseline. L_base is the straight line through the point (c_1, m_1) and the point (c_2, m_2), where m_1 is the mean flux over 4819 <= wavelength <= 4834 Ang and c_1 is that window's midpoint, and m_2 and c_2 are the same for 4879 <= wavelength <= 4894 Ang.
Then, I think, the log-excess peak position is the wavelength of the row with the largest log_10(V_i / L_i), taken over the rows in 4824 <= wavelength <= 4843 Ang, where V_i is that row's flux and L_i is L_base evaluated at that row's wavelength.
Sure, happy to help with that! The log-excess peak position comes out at 4842.5 Ang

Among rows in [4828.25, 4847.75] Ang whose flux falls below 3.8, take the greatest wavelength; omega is 4847.0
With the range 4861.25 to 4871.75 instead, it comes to 4871.0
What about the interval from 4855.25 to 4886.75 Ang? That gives 4886.0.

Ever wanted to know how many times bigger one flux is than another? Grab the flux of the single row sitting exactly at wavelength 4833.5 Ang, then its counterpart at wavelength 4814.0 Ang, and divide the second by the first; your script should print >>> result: 0.90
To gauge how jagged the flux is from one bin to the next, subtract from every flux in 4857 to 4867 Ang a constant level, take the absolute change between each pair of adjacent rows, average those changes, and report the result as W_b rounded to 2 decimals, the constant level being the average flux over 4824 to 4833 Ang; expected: 1.35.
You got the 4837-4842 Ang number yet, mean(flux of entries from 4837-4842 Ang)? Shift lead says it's 3.96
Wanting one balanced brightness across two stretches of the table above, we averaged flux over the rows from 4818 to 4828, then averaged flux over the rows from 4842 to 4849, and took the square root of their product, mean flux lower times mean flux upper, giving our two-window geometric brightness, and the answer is 3.7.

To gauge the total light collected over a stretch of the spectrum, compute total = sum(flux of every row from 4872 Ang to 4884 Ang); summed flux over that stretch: 28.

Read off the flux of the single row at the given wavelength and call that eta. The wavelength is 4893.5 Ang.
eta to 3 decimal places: 4.080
